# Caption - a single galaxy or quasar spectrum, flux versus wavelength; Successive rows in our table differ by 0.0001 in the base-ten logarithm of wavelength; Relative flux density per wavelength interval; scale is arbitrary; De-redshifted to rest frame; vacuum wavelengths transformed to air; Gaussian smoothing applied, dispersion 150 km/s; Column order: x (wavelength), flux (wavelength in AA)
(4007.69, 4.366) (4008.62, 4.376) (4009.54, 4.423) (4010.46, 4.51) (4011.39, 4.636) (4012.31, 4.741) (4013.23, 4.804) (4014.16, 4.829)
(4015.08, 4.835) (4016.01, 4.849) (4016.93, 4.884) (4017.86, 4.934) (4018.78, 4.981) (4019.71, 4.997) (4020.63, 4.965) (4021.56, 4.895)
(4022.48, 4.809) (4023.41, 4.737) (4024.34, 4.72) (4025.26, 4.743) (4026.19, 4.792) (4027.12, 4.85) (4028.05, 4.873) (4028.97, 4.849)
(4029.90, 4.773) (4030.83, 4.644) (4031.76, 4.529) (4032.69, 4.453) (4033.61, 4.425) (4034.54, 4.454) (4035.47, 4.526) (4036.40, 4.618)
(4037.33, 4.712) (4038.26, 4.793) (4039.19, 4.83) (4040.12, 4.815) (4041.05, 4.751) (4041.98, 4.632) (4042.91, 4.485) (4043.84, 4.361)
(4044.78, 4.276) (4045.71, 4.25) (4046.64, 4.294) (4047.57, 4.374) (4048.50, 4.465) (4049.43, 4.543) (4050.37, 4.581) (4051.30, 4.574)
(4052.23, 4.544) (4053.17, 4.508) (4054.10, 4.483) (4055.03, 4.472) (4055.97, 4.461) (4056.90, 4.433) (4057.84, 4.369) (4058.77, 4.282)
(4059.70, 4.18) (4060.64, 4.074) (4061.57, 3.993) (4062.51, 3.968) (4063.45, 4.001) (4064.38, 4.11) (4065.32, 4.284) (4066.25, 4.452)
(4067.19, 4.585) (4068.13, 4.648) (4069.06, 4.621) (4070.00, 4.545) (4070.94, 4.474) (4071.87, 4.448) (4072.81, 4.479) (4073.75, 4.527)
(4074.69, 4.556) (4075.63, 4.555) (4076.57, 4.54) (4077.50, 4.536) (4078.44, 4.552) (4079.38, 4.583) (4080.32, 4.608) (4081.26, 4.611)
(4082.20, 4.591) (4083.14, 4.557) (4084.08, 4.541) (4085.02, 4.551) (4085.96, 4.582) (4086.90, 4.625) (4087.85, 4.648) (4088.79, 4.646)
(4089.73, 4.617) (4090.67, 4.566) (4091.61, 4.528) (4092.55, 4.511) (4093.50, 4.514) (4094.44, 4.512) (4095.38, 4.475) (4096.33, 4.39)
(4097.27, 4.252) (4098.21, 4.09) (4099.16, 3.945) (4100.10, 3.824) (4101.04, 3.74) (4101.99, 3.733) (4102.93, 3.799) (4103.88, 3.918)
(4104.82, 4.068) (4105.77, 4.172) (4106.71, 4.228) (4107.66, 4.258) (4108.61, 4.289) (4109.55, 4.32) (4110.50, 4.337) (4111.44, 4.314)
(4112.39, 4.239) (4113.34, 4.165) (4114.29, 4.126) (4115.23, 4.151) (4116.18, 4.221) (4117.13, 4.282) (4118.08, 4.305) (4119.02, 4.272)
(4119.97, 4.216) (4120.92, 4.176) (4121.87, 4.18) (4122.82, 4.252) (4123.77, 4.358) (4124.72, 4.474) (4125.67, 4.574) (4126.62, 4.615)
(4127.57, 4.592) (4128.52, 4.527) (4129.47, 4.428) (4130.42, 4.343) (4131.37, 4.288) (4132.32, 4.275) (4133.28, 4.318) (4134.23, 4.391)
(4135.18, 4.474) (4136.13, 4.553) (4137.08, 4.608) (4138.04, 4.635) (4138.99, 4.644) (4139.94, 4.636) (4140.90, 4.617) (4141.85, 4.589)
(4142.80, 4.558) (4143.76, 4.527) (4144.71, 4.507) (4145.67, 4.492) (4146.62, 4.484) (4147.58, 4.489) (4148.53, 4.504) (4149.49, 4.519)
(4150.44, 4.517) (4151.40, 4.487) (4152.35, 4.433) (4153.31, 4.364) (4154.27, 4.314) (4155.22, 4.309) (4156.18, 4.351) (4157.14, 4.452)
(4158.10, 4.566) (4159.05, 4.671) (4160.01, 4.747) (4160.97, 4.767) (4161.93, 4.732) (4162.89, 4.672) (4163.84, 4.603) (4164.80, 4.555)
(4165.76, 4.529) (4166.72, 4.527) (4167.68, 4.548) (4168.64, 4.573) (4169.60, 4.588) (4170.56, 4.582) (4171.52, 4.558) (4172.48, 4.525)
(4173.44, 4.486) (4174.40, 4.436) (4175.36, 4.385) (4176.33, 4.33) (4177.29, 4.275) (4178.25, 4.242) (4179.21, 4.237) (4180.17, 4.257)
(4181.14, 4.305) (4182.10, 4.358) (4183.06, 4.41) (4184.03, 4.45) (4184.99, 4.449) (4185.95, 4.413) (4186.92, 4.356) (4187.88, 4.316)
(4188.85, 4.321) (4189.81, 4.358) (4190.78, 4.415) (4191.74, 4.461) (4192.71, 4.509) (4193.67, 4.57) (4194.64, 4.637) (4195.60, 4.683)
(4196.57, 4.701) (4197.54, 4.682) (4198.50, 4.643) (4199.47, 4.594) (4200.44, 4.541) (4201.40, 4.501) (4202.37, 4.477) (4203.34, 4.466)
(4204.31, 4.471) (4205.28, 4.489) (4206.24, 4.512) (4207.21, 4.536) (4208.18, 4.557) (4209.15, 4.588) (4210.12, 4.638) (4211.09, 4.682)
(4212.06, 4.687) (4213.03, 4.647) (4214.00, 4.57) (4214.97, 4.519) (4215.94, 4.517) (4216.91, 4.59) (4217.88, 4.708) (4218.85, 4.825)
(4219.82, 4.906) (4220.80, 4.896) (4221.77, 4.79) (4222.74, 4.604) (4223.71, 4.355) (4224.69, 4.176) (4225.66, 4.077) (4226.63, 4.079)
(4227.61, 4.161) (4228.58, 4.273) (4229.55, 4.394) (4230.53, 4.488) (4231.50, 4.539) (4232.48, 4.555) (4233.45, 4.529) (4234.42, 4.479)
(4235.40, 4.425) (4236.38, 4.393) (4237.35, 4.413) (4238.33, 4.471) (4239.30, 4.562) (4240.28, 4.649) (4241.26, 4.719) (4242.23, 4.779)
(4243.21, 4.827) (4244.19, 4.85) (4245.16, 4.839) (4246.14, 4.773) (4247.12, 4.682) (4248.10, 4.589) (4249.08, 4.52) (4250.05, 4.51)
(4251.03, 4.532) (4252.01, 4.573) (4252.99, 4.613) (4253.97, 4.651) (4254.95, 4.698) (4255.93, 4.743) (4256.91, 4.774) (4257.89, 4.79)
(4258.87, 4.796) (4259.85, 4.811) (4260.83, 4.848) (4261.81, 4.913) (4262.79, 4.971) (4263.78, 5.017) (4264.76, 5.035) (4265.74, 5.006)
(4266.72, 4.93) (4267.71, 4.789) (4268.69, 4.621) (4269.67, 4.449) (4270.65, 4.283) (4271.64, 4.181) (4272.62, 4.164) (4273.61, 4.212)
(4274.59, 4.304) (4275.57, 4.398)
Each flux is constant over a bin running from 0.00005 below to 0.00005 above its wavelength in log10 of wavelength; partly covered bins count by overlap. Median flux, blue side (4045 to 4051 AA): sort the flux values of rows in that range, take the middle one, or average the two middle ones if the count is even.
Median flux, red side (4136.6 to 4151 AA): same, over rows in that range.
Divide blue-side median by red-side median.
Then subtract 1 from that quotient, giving -0.024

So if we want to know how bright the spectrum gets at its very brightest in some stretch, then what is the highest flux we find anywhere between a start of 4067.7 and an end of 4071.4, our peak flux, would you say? 4.648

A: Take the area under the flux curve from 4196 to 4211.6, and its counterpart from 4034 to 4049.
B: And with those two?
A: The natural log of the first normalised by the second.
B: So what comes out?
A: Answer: 0.05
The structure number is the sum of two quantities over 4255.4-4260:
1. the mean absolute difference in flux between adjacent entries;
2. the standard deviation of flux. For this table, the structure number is 0.04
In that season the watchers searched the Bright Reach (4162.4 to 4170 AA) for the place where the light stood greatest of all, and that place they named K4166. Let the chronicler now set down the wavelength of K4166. 4162.89 AA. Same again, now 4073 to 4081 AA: 4080.32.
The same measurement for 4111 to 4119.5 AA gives 4111.44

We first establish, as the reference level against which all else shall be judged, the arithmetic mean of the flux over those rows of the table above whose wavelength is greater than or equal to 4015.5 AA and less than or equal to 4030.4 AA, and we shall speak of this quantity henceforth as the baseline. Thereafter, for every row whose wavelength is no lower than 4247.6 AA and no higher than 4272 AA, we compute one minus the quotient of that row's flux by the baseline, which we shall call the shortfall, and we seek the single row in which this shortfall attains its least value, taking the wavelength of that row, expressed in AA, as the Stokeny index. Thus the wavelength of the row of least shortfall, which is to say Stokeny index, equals 4264.76 AA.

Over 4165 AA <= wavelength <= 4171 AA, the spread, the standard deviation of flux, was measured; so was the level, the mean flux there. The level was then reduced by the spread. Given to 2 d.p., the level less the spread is 4.53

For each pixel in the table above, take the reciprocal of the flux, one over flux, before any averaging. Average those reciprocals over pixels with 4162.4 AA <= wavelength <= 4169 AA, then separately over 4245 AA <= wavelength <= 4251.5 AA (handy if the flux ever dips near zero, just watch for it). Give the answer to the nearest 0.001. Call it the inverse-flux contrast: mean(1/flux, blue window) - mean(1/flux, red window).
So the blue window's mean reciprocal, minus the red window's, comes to 0.003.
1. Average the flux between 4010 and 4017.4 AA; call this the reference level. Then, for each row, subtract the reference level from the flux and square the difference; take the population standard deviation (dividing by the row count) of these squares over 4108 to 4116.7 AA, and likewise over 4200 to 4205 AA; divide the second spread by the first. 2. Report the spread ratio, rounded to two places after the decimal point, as 0.18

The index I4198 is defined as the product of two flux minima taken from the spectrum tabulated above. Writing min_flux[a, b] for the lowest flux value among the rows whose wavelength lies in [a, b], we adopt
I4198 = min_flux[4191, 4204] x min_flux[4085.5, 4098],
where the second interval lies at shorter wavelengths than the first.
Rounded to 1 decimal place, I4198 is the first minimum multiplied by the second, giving 19.0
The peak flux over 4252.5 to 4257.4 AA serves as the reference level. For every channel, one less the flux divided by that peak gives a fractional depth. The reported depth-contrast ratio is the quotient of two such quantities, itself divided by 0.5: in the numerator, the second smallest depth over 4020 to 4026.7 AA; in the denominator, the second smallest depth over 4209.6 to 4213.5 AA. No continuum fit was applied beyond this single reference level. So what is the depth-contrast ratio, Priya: -2.63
